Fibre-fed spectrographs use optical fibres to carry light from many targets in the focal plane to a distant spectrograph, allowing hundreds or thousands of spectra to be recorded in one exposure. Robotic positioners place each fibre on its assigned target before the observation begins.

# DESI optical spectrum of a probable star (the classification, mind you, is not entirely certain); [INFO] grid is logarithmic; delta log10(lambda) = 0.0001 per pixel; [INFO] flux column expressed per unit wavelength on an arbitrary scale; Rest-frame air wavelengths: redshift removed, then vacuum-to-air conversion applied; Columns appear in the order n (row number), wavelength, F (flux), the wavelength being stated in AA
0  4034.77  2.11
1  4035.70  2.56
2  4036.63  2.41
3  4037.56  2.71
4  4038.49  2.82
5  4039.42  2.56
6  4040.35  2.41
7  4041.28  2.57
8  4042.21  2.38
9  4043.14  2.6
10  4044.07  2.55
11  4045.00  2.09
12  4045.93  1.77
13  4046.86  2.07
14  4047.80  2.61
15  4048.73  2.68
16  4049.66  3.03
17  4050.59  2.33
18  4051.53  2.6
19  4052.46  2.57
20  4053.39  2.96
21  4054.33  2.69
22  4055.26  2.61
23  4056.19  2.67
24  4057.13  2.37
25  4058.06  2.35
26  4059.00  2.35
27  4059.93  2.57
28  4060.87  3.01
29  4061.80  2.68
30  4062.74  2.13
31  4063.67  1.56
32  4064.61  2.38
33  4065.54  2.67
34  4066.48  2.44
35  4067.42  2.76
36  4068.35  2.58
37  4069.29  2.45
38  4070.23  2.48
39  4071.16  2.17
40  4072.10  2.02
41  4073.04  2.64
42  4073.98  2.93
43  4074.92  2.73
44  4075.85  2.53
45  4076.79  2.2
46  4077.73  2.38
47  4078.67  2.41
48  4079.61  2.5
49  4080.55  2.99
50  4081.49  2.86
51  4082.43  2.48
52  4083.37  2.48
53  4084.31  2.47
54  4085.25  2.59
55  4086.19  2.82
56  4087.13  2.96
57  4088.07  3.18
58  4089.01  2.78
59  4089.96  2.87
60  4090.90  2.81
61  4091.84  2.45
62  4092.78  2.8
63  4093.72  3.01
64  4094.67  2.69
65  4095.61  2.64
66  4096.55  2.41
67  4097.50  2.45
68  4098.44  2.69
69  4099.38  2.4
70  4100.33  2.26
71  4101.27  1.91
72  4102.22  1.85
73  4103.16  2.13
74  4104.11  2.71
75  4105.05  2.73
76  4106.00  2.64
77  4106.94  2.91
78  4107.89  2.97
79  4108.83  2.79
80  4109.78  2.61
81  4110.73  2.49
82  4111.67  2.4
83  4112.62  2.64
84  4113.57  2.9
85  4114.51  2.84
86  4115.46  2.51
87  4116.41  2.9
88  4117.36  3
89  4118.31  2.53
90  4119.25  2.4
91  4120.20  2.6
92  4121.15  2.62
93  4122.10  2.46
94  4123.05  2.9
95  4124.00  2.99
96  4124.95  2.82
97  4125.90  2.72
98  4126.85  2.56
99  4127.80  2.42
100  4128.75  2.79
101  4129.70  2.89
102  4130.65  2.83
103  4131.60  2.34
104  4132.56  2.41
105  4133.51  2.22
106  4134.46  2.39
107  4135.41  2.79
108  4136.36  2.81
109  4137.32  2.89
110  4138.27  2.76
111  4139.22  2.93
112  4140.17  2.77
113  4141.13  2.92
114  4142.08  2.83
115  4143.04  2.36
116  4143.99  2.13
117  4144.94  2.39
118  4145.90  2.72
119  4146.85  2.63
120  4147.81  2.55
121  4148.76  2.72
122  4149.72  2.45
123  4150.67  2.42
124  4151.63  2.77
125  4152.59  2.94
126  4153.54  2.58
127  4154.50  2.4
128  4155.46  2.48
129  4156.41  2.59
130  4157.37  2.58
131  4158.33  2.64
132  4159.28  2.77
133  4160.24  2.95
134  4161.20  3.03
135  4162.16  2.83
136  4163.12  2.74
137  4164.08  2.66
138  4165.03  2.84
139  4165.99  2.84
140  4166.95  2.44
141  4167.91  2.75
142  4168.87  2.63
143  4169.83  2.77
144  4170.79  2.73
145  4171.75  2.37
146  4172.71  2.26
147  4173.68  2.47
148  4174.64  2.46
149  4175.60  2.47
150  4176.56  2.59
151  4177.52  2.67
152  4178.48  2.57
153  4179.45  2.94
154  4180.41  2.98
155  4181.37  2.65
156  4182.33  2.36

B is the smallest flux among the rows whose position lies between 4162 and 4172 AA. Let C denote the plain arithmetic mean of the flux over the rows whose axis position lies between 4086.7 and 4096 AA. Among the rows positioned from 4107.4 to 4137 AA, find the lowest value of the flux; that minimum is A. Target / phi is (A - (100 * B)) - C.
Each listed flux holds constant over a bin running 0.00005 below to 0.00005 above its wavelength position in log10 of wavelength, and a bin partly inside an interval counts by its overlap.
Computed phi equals -238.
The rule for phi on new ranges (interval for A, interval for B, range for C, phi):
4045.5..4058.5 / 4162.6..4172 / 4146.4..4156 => -238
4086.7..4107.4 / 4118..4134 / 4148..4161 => -223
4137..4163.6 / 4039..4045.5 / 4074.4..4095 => -210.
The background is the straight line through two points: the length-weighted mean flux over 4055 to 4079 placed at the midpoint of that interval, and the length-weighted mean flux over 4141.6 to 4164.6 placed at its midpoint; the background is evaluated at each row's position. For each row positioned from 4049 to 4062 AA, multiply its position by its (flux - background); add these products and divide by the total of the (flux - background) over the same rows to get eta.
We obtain 4055.1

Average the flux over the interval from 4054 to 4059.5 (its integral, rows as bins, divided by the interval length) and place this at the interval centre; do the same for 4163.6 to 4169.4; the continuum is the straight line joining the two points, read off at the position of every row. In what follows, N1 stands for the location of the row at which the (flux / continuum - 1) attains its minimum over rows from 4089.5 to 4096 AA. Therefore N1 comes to 4091.84 AA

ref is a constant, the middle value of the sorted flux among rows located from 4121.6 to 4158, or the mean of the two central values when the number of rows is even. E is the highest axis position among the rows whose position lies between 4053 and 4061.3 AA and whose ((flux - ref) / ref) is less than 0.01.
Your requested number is 4059.93 AA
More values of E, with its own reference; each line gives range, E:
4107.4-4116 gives 4115.46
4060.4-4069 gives 4068.35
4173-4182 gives 4181.37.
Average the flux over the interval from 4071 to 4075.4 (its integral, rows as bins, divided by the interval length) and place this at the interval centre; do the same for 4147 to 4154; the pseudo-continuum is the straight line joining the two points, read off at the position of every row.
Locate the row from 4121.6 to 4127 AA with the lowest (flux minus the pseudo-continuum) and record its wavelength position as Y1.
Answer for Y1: 4122.10 AA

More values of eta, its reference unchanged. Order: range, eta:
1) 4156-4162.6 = 4161.3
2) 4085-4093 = 4088.7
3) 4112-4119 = 4115.4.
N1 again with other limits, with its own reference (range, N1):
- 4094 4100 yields 4099.38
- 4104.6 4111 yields 4110.73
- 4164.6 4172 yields 4171.75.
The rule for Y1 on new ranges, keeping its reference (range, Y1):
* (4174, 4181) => 4174.64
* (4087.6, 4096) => 4091.84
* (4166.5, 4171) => 4166.95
